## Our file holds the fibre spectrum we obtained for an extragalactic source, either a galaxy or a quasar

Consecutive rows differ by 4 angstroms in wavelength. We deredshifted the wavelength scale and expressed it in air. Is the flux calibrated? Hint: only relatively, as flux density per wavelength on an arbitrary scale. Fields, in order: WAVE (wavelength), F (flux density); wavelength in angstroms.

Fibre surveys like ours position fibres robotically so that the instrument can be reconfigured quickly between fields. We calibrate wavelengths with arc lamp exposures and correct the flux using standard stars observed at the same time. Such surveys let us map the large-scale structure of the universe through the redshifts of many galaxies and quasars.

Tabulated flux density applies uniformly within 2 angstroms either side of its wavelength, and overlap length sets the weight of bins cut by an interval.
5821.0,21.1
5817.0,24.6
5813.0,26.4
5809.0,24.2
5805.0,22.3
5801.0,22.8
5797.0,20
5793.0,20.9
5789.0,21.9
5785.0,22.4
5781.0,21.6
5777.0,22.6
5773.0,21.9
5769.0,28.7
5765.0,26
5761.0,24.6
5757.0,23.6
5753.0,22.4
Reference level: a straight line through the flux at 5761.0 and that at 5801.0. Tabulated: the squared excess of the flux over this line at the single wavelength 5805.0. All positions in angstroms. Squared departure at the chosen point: 0.1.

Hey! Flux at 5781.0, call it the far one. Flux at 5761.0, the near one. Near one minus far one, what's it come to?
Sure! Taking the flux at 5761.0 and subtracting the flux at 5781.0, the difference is 3.0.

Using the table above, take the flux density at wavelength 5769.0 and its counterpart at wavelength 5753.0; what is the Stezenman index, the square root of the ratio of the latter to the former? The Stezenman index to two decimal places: 0.88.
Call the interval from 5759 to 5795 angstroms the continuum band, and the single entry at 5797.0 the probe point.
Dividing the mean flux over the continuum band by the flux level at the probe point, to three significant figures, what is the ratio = 1.17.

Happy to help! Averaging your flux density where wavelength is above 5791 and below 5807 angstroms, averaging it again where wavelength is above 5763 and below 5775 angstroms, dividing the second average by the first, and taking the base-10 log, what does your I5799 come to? 0.07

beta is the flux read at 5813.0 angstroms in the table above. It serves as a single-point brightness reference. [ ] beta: 26.4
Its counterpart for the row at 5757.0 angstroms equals 23.6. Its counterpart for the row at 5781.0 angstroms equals 21.6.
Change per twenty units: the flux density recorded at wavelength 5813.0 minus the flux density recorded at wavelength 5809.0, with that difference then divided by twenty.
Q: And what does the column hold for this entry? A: 0.11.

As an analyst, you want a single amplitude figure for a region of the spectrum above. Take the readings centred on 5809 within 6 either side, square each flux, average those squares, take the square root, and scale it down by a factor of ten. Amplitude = 2.44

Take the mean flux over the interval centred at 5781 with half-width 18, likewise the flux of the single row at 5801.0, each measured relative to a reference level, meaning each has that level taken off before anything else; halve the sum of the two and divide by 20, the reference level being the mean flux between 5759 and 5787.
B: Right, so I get -0.056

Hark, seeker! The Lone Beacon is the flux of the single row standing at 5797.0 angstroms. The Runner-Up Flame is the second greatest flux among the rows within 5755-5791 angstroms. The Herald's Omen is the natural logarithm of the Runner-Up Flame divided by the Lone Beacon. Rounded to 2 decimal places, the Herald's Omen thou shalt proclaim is 0.26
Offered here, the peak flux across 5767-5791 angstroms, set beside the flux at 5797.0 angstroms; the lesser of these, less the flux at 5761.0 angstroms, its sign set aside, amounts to 4.6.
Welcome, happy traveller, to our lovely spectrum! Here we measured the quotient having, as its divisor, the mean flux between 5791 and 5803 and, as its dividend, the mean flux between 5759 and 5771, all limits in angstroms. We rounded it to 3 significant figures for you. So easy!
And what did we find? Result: 1.24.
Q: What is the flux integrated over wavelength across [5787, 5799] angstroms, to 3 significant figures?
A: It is 251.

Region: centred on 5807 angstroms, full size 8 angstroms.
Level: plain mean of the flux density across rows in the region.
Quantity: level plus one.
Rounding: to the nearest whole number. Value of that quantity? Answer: 24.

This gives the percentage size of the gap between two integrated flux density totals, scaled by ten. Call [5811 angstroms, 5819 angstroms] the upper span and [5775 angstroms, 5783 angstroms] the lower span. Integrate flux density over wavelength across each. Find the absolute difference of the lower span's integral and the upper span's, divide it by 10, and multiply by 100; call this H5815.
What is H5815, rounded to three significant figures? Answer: 272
